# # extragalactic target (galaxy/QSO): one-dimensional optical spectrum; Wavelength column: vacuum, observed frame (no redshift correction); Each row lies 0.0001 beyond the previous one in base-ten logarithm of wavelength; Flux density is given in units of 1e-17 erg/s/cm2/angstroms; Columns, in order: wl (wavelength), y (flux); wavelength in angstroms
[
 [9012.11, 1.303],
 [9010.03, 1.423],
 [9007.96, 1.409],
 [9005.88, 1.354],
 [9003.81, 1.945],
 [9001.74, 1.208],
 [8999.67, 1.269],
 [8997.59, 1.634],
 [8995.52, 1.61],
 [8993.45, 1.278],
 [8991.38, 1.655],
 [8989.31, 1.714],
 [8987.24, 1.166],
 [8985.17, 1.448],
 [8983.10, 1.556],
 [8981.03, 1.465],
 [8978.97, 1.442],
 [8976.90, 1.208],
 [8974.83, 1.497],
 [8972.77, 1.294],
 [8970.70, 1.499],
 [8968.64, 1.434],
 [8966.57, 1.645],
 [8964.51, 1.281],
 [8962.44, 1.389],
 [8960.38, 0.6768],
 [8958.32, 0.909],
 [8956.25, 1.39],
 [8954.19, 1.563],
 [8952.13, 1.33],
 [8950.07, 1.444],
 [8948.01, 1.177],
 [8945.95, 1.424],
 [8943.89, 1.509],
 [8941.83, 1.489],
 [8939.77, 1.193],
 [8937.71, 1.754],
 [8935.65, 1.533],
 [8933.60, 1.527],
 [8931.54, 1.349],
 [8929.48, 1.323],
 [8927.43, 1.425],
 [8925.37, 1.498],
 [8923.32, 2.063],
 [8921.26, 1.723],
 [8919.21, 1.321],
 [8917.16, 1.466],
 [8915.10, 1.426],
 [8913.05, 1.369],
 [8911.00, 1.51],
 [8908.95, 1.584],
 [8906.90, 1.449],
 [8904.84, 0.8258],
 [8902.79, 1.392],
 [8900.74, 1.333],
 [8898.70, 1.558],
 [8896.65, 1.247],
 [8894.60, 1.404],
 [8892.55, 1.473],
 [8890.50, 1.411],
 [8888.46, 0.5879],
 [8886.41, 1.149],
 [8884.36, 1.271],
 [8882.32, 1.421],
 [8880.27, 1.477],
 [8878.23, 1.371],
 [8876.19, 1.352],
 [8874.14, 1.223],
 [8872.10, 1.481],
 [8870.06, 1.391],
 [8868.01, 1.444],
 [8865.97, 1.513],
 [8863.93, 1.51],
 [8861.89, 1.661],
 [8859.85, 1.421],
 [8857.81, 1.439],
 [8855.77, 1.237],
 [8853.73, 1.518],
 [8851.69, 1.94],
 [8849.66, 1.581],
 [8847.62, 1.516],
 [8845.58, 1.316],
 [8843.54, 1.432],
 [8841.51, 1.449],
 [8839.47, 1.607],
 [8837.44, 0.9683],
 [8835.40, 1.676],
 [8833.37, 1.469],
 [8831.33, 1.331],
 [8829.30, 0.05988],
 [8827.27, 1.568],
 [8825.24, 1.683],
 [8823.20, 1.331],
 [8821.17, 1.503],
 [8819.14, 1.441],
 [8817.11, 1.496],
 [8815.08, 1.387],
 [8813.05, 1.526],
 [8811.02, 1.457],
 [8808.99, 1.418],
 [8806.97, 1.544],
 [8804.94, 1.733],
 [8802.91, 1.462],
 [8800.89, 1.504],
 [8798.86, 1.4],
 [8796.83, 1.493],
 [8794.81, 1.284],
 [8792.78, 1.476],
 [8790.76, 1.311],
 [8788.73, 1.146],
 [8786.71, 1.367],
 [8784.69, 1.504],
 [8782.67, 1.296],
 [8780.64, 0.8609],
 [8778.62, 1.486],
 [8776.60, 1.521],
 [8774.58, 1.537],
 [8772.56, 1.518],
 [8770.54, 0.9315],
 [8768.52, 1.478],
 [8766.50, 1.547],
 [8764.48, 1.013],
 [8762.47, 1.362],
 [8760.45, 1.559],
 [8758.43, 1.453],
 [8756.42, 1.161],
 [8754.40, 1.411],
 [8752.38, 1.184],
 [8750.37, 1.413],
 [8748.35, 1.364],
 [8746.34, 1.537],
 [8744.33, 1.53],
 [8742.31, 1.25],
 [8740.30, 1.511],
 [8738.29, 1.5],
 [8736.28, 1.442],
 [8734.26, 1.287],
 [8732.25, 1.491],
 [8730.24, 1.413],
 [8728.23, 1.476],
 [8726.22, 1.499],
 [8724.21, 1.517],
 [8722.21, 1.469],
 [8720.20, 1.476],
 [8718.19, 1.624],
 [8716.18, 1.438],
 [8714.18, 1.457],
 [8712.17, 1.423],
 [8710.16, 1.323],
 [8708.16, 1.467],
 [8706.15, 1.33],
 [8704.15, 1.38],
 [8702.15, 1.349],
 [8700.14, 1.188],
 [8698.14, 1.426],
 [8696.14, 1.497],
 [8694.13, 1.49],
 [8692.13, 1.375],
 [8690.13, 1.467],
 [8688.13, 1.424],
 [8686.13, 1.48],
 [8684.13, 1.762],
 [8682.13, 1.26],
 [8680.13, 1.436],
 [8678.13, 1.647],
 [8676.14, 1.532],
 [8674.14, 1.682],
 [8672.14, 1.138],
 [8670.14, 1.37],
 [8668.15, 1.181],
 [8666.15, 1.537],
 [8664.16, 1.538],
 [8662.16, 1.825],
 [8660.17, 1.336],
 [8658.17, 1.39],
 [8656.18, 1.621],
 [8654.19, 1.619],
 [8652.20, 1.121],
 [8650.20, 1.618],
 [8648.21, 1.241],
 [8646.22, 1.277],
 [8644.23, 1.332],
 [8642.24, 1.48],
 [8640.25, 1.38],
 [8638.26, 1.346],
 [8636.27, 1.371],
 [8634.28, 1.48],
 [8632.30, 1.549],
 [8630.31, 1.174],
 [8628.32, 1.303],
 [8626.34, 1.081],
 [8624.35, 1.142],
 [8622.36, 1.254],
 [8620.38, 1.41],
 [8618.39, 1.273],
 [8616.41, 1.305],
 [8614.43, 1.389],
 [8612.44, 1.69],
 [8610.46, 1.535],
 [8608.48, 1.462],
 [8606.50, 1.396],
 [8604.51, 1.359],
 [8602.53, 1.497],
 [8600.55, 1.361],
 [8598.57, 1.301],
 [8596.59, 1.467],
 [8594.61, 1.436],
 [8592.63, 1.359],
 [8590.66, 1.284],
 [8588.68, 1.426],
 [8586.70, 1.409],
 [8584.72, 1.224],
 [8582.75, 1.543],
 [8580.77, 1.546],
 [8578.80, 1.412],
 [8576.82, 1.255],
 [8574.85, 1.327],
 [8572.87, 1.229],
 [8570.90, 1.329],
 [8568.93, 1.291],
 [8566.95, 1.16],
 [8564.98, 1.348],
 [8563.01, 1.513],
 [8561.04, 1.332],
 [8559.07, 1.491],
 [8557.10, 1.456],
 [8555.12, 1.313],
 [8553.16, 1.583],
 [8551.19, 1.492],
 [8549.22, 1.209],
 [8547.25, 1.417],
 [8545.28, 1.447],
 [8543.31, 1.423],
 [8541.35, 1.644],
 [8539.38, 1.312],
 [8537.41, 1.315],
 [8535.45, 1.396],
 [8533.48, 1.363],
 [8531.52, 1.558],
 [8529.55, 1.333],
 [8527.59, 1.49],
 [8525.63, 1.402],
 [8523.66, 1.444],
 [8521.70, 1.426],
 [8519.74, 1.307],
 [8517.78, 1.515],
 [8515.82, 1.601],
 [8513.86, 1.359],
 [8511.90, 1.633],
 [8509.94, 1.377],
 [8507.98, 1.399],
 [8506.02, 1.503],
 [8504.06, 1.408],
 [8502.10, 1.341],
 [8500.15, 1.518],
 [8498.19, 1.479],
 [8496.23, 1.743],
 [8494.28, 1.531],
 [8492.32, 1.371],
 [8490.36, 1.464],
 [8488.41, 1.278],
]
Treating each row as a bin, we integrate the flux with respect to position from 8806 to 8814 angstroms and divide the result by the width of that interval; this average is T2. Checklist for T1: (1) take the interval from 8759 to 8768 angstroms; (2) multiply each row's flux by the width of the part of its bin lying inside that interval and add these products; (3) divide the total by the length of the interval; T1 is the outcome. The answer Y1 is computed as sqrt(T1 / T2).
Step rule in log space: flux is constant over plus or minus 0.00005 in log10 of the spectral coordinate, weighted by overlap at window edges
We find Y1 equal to 0.96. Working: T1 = 1.38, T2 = 1.49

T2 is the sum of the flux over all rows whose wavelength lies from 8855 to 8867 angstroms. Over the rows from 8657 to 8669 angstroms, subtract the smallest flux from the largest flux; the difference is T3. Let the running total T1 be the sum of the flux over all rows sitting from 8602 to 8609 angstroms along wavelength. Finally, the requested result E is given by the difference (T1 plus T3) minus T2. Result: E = -2.4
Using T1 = 5.7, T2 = 9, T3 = 0.6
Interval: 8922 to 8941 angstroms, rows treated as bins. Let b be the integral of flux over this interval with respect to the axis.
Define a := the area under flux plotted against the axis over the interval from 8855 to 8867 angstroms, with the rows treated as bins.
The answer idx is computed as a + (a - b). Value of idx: 6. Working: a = 18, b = 29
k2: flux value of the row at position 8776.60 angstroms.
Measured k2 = 1.521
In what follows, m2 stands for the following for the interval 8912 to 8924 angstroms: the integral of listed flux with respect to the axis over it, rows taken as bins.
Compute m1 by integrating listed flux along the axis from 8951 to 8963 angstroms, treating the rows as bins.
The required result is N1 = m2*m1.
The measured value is 268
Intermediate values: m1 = 14.5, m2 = 18.6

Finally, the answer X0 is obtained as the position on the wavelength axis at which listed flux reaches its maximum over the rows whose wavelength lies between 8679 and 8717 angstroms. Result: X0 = 8684.13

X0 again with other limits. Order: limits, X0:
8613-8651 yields 8650.20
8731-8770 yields 8760.45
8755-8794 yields 8760.45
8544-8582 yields 8553.16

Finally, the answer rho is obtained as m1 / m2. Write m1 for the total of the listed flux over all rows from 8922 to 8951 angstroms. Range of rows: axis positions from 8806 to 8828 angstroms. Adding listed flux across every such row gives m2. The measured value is 1.3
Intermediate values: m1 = 21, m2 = 16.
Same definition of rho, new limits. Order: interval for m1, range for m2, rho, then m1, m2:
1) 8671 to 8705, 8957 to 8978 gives 1.9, 25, 13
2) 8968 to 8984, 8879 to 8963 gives 0.2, 11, 56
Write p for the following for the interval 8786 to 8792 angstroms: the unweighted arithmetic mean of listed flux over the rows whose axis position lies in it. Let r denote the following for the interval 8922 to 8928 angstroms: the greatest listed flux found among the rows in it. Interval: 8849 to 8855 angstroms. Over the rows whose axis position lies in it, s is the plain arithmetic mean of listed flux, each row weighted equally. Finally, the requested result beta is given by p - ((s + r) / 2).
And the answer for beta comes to -0.60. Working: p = 1.27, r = 2.063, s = 1.68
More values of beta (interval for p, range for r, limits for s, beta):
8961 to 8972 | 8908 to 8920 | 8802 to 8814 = -0.10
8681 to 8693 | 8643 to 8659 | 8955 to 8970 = 0.03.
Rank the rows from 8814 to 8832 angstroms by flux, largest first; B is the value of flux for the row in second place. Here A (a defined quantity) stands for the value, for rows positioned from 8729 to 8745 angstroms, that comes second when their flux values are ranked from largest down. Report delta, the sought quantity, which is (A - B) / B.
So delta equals -0.04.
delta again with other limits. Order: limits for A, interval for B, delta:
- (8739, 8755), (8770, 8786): 0.01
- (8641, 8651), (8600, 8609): 0.01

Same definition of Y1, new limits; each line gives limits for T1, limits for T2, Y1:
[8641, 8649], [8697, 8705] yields 1.00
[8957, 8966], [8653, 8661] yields 0.86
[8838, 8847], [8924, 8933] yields 1.00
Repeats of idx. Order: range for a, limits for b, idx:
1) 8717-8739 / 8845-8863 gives 37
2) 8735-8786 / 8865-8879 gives 121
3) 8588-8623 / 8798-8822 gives 62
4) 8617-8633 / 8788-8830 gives -18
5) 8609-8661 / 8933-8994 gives 58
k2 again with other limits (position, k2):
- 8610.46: 1.535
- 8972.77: 1.294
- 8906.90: 1.449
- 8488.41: 1.278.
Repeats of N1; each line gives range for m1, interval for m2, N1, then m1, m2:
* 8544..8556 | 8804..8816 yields 307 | 16.9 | 18.1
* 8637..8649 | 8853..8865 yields 283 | 16.1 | 17.6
